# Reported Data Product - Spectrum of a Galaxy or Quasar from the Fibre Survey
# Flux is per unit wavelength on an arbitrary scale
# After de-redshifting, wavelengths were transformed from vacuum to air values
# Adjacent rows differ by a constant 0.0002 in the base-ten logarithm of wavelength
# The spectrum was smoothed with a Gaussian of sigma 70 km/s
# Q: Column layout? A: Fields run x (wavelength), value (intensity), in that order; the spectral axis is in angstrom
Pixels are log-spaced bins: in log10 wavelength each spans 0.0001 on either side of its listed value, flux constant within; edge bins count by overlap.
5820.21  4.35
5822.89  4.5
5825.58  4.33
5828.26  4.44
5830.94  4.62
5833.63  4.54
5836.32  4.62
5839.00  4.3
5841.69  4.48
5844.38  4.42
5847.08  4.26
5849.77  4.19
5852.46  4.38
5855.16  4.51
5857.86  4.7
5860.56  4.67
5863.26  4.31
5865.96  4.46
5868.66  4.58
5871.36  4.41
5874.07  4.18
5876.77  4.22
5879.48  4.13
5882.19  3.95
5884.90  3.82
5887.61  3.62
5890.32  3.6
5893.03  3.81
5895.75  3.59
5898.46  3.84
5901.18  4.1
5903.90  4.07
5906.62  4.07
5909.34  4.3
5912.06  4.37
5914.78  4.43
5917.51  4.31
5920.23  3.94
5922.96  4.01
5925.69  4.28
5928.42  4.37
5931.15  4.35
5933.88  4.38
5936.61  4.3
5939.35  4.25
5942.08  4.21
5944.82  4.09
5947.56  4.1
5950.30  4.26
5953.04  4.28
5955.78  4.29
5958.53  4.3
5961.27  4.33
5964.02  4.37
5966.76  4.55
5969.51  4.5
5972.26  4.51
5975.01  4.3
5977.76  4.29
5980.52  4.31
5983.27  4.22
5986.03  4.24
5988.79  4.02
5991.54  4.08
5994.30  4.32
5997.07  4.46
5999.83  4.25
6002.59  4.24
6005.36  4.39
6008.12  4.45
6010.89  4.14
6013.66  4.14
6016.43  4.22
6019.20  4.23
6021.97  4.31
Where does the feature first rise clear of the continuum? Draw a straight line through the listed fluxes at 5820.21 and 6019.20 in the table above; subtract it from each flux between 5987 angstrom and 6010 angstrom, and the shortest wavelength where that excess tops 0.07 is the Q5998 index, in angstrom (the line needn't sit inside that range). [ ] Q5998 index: 5994.30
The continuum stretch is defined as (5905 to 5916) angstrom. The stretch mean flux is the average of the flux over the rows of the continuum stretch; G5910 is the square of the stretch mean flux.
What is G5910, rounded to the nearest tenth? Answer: 18.4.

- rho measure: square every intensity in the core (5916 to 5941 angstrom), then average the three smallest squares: 16.6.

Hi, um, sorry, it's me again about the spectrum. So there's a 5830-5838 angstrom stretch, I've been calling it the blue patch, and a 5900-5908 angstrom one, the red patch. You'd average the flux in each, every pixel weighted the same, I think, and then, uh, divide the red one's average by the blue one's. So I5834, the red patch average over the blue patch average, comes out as 0.89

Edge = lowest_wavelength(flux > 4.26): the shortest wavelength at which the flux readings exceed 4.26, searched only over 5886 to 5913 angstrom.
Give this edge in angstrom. 5909.34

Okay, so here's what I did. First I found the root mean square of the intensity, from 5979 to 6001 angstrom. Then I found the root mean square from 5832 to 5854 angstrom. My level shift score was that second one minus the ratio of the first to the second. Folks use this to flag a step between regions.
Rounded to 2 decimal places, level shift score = 3.44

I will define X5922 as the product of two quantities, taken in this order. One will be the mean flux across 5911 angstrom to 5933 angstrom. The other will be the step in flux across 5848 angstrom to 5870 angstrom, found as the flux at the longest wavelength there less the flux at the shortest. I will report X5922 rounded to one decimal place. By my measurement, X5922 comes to 1.7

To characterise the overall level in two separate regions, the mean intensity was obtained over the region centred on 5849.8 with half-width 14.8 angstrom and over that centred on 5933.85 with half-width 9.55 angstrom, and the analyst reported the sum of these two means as 8.75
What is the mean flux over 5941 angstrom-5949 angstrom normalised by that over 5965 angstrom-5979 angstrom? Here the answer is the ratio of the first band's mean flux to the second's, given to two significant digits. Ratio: 0.93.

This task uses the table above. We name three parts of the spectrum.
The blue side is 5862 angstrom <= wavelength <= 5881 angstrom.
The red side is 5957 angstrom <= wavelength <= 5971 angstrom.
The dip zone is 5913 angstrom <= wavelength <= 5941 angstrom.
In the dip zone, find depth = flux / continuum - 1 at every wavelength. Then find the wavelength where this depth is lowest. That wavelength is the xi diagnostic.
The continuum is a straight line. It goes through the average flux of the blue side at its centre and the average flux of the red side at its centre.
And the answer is 5920.23 angstrom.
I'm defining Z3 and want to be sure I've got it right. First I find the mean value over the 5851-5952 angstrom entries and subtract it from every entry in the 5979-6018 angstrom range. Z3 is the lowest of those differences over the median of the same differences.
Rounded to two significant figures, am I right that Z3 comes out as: -3.3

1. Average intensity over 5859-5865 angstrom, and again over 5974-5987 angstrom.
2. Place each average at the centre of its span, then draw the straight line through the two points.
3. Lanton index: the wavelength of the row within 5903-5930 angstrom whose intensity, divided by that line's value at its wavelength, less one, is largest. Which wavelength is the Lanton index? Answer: 5914.78 angstrom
